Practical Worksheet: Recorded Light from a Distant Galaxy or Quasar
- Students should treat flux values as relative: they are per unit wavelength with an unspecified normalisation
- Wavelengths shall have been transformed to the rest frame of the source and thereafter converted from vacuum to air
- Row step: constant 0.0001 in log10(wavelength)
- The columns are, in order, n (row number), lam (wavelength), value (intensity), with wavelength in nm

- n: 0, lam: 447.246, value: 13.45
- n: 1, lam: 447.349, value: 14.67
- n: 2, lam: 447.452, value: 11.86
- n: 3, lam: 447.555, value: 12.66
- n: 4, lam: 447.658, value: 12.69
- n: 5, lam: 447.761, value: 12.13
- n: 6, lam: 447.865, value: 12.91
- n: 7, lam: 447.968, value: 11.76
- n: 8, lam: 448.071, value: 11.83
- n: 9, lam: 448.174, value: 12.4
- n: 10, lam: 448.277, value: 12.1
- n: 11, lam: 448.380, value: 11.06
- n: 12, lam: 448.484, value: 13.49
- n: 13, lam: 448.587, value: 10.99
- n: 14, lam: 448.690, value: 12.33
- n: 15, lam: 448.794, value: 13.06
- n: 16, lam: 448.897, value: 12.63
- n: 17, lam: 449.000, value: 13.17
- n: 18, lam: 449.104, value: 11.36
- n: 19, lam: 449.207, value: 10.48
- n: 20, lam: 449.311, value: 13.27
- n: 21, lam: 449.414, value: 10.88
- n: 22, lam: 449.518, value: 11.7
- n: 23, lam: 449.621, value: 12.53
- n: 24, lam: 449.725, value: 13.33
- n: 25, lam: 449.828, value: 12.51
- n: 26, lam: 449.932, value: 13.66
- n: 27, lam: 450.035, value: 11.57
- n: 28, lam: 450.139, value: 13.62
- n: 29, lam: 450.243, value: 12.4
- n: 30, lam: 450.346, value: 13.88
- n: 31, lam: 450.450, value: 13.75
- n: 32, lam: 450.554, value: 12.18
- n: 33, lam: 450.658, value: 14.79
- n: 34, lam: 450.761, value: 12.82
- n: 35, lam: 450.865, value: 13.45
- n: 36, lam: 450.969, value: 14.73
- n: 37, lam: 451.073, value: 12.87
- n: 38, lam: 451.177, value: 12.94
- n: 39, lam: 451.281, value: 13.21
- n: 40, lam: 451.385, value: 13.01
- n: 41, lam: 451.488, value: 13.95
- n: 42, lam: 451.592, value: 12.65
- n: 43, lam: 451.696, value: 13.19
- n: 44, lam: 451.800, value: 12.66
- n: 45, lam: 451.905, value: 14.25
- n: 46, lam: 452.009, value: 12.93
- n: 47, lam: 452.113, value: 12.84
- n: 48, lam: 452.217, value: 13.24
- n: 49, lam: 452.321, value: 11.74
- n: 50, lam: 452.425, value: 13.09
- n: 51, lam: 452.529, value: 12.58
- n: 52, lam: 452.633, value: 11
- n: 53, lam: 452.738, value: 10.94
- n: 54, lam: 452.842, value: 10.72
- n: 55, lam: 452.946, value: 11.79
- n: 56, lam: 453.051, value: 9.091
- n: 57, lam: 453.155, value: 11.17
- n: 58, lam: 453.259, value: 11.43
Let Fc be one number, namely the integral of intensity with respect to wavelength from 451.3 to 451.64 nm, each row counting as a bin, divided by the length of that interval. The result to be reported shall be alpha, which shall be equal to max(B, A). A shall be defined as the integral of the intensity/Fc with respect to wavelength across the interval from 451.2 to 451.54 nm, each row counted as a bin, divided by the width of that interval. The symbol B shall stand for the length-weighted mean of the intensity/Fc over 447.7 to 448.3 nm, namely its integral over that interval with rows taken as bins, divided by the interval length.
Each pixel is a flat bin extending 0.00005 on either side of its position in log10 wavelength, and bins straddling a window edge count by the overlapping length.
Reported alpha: 1.01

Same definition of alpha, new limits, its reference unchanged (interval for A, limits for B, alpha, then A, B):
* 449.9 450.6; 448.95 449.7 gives 0.98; 0.98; 0.90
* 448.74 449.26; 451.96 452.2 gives 0.98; 0.92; 0.98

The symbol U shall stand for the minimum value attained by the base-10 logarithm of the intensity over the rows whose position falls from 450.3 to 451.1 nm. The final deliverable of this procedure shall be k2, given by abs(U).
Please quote 1.09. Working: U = 1.09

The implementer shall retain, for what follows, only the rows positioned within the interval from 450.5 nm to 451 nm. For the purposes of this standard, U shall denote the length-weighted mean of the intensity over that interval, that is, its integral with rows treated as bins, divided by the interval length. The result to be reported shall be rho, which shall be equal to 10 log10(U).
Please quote 11.3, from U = 13.5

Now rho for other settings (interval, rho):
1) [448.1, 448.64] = 10.8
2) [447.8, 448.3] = 10.9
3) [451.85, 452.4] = 11.1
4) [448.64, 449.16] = 11.0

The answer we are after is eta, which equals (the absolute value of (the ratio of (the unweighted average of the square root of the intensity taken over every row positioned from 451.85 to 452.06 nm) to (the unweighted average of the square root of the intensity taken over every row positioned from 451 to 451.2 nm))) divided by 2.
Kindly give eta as 0.51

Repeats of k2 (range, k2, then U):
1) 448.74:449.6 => 1.02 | 1.02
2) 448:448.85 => 1.04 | 1.04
